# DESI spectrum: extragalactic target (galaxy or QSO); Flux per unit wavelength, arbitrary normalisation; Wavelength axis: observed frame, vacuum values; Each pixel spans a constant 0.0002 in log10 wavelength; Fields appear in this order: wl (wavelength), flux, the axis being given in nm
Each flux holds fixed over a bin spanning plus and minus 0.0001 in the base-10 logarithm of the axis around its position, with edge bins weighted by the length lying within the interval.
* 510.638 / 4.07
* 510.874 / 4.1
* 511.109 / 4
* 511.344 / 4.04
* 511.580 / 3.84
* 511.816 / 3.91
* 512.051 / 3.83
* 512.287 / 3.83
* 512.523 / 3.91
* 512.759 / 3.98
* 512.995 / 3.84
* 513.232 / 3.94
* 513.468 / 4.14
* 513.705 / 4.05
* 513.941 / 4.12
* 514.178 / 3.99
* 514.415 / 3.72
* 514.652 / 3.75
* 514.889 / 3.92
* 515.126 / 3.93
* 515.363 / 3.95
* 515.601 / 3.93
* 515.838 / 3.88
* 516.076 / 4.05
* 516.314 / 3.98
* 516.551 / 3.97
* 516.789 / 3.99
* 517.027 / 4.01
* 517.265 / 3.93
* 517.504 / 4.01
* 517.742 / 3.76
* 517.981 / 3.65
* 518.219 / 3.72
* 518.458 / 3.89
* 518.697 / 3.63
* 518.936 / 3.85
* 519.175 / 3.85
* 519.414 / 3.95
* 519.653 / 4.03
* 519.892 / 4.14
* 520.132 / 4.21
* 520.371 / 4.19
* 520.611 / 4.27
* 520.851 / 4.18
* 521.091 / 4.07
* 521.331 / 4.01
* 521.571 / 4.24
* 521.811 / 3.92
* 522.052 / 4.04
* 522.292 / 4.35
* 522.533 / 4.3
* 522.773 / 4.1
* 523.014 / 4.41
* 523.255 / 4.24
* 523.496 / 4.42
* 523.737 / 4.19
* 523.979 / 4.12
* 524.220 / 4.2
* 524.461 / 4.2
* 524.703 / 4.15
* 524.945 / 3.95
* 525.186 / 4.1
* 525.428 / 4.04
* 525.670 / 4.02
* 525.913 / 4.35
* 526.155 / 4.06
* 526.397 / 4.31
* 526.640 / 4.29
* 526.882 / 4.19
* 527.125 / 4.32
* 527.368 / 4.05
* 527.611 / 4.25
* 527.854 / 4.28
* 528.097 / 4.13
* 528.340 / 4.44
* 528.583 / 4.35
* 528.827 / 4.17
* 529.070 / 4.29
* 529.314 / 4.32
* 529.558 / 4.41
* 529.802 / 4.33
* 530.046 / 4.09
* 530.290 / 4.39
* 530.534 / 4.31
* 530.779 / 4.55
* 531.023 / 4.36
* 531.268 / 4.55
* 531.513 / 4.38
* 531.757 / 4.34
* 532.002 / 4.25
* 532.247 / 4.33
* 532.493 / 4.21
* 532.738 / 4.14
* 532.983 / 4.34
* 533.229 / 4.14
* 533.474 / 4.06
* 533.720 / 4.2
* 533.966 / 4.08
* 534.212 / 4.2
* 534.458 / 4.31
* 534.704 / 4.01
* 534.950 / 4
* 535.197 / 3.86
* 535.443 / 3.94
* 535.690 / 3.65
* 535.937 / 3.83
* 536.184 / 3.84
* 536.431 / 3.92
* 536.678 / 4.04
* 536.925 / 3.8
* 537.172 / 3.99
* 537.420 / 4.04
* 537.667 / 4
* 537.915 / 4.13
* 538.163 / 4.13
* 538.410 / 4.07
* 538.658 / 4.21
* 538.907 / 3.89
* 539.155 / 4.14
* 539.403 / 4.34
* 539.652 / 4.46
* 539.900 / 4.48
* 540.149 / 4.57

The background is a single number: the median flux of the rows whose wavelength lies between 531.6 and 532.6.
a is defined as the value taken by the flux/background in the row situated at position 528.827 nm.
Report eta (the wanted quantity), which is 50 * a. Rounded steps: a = 0.97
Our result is 49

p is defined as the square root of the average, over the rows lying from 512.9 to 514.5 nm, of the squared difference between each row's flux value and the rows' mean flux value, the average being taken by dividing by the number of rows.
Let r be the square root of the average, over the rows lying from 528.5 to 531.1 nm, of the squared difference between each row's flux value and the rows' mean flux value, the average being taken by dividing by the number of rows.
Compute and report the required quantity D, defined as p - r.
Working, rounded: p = 0.141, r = 0.115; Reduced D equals 0.03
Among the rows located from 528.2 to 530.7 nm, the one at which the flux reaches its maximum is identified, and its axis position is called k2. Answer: 528.340 nm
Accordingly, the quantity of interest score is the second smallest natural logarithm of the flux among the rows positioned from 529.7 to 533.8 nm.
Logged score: 1.41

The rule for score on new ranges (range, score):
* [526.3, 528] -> 1.43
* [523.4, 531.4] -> 1.39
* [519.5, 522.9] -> 1.39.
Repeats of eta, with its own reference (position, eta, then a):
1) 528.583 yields 51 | 1.01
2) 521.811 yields 46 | 0.91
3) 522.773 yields 48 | 0.96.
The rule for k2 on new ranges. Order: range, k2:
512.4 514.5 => 513.468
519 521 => 520.611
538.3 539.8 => 539.652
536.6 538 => 537.915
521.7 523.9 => 523.496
